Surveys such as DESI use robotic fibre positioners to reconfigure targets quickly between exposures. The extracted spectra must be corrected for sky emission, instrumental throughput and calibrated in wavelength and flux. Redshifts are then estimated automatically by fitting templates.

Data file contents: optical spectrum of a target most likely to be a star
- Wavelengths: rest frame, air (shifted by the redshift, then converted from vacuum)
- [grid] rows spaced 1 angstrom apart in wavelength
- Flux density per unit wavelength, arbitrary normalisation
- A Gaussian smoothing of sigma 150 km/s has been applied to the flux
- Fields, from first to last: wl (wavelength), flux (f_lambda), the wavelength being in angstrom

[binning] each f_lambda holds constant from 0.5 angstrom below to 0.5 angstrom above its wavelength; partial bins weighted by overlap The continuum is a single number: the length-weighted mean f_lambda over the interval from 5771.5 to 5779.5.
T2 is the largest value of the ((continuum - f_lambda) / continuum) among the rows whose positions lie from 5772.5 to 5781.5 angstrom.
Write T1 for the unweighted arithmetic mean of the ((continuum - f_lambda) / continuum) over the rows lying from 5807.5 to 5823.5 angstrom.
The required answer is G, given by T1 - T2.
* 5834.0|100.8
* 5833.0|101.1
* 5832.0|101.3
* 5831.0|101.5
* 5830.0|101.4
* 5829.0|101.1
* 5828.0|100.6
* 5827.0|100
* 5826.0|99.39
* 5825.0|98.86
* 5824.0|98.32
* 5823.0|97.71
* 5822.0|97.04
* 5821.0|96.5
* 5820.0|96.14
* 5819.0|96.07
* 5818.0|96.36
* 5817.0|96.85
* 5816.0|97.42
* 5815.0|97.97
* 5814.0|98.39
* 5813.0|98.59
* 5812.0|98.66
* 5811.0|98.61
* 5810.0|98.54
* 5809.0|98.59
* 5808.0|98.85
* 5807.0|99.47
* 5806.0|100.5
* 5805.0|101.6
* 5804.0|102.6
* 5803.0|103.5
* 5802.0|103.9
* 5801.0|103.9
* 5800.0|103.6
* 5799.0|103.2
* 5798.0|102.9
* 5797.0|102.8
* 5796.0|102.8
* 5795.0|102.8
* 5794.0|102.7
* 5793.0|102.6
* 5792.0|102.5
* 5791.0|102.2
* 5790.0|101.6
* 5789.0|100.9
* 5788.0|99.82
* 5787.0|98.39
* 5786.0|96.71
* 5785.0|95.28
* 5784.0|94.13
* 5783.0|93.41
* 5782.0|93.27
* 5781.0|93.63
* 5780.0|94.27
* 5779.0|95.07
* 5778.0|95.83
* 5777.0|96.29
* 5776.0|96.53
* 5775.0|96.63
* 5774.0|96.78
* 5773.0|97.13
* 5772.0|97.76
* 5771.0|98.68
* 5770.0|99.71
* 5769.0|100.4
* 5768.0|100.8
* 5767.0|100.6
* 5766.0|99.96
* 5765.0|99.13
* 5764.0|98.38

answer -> -0.042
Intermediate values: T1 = -0.012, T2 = 0.030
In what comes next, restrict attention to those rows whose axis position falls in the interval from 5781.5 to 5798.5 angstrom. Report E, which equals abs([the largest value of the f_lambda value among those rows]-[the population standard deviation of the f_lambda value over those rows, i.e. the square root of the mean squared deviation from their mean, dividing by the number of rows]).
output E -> 99.3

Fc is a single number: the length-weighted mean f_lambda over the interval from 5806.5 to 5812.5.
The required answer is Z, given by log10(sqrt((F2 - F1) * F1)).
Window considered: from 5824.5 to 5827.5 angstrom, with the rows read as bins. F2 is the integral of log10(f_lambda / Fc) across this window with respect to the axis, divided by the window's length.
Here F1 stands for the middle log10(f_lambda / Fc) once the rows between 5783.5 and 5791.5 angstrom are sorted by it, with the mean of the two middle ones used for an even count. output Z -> -2.9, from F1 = 0.001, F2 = 0.003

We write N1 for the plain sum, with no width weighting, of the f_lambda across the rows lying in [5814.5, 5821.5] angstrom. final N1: 677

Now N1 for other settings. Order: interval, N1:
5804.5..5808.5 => 400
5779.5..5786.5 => 661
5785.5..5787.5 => 195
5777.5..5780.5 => 285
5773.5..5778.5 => 482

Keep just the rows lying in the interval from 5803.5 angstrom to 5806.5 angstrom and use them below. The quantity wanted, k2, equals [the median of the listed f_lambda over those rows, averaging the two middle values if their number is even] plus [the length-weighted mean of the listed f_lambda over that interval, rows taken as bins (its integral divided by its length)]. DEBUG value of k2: 203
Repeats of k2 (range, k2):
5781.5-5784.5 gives 187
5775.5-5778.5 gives 193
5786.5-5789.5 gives 200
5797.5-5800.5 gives 206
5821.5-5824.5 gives 195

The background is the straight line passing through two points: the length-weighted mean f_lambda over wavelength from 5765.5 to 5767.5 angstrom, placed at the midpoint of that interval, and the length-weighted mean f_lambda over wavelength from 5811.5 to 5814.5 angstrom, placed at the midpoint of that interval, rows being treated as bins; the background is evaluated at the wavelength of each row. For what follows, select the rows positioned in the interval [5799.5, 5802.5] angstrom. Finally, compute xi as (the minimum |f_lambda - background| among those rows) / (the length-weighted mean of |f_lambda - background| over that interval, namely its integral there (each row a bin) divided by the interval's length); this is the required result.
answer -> 1.0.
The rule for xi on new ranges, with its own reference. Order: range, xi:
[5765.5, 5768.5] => 0.8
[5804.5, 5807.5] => 0.4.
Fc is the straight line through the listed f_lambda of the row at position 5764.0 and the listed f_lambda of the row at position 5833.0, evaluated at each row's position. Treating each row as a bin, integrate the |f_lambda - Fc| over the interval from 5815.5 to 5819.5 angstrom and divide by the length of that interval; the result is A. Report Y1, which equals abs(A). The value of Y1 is 3.8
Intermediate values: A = 3.8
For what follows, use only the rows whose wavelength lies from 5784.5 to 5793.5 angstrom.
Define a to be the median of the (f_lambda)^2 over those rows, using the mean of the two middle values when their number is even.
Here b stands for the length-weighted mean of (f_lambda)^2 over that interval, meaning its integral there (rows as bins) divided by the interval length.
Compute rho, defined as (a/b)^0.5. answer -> 1.009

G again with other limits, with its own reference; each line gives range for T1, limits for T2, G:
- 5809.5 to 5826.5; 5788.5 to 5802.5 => 0.033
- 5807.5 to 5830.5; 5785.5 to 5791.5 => -0.017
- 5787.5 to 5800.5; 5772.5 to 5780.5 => -0.084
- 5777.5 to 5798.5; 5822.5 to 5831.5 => -0.011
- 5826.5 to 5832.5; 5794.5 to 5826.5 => -0.051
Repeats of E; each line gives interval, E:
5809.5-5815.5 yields 98.4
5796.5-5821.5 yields 101.2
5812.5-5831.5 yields 99.7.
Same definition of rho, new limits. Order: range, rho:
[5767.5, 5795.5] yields 0.993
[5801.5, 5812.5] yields 0.990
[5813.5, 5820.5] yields 0.998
